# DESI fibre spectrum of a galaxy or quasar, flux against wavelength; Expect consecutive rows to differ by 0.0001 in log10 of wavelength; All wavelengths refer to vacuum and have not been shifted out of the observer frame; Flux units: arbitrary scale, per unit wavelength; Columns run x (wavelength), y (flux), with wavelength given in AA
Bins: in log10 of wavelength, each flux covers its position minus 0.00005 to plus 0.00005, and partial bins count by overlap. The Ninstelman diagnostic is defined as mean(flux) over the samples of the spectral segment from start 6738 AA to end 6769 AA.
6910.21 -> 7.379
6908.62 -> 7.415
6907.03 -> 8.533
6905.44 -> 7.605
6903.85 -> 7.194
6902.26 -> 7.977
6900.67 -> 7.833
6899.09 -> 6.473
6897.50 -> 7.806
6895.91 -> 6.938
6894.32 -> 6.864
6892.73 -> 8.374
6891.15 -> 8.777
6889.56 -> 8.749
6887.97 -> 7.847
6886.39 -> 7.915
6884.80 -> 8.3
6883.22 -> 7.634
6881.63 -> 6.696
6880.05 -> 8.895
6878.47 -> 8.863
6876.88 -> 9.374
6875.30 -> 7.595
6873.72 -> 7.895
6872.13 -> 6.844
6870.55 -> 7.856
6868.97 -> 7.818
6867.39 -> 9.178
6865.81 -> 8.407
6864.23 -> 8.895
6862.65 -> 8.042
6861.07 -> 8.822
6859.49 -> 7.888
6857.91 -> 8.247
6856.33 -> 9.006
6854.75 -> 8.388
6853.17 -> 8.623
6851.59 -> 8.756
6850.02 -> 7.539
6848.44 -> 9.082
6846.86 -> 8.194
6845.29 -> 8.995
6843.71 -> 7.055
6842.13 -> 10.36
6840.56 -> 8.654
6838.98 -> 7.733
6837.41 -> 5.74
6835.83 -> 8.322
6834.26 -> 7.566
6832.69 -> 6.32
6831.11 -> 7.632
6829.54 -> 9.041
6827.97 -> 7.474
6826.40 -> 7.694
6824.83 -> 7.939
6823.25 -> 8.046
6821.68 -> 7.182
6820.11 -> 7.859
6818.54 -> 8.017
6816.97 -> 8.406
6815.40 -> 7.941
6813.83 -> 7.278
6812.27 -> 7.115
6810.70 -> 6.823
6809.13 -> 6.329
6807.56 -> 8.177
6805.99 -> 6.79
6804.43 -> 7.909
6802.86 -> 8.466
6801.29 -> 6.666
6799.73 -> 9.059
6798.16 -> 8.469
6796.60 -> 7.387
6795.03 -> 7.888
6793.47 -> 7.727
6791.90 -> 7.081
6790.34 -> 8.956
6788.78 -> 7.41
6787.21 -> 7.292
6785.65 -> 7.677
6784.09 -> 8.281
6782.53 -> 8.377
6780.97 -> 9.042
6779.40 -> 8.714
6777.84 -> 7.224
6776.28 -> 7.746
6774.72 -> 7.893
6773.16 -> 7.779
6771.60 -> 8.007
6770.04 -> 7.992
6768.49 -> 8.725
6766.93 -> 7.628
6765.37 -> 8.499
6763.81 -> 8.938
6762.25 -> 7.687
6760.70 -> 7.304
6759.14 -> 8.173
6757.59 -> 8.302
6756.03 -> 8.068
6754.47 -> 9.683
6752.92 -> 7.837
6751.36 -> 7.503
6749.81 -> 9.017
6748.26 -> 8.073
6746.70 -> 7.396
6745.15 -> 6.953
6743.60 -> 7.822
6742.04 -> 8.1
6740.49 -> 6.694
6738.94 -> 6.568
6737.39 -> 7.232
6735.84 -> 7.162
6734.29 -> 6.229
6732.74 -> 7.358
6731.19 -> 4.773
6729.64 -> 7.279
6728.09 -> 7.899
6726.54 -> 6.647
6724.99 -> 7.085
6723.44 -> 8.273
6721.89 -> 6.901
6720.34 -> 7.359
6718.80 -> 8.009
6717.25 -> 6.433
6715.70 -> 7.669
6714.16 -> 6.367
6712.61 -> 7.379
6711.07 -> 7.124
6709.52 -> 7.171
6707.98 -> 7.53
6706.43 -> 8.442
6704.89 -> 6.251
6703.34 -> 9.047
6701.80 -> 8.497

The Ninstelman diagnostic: 7.9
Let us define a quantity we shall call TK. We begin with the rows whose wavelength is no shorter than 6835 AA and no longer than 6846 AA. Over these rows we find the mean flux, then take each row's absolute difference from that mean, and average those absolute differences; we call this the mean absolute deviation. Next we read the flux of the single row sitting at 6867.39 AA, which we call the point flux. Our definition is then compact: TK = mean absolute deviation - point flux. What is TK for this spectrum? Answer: -8.08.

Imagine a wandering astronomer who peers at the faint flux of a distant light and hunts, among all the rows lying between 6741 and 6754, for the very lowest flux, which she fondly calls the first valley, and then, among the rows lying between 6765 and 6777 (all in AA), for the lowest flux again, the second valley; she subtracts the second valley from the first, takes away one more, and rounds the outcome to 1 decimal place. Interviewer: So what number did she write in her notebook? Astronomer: -1.7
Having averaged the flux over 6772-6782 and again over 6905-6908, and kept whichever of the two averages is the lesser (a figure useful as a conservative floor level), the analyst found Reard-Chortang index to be 8.07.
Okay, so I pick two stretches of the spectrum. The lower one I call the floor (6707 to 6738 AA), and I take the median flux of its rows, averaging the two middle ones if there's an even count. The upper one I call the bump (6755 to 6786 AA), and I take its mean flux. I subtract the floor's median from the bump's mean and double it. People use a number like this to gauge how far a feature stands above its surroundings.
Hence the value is 1.8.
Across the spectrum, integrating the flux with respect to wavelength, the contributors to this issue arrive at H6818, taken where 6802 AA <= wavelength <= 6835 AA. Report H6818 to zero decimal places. 251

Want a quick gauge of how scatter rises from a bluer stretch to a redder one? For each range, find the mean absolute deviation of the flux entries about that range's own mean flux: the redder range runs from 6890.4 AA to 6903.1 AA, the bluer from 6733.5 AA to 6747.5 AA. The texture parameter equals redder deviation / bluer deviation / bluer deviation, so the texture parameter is 3.1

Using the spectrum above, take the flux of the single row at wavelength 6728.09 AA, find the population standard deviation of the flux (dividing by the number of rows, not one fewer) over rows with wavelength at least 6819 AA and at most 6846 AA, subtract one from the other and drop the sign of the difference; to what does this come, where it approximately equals 6.9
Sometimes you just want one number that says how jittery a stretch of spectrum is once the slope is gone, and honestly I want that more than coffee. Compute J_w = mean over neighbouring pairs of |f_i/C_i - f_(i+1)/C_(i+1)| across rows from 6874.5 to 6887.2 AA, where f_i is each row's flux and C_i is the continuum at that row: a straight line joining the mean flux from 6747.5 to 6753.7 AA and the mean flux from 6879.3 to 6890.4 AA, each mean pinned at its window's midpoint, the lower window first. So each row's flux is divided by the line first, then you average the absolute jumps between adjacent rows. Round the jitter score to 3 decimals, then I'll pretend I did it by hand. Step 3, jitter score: 0.116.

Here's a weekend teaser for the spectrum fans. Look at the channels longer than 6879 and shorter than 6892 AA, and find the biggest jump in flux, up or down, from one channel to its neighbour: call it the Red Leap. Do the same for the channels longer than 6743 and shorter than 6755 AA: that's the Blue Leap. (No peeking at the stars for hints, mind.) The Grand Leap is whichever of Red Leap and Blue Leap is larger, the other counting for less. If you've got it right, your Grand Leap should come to 2.20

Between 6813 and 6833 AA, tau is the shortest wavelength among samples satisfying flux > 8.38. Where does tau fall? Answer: 6816.97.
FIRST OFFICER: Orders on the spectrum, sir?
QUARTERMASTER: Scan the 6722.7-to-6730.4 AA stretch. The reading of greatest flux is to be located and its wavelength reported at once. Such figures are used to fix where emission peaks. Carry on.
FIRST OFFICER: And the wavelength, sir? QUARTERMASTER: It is 6723.44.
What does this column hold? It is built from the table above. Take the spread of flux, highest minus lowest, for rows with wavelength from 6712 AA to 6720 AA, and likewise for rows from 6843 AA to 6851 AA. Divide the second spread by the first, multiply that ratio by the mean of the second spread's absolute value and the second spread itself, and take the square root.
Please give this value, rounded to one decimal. 1.6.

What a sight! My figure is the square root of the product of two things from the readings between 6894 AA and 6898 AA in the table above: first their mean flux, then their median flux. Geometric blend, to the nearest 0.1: 7.1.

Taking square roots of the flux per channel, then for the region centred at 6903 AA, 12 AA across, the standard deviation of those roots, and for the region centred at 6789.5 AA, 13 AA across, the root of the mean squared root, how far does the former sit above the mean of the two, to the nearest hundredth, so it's -1.34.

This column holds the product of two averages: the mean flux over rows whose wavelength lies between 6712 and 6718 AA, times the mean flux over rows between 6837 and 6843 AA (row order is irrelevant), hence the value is 57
